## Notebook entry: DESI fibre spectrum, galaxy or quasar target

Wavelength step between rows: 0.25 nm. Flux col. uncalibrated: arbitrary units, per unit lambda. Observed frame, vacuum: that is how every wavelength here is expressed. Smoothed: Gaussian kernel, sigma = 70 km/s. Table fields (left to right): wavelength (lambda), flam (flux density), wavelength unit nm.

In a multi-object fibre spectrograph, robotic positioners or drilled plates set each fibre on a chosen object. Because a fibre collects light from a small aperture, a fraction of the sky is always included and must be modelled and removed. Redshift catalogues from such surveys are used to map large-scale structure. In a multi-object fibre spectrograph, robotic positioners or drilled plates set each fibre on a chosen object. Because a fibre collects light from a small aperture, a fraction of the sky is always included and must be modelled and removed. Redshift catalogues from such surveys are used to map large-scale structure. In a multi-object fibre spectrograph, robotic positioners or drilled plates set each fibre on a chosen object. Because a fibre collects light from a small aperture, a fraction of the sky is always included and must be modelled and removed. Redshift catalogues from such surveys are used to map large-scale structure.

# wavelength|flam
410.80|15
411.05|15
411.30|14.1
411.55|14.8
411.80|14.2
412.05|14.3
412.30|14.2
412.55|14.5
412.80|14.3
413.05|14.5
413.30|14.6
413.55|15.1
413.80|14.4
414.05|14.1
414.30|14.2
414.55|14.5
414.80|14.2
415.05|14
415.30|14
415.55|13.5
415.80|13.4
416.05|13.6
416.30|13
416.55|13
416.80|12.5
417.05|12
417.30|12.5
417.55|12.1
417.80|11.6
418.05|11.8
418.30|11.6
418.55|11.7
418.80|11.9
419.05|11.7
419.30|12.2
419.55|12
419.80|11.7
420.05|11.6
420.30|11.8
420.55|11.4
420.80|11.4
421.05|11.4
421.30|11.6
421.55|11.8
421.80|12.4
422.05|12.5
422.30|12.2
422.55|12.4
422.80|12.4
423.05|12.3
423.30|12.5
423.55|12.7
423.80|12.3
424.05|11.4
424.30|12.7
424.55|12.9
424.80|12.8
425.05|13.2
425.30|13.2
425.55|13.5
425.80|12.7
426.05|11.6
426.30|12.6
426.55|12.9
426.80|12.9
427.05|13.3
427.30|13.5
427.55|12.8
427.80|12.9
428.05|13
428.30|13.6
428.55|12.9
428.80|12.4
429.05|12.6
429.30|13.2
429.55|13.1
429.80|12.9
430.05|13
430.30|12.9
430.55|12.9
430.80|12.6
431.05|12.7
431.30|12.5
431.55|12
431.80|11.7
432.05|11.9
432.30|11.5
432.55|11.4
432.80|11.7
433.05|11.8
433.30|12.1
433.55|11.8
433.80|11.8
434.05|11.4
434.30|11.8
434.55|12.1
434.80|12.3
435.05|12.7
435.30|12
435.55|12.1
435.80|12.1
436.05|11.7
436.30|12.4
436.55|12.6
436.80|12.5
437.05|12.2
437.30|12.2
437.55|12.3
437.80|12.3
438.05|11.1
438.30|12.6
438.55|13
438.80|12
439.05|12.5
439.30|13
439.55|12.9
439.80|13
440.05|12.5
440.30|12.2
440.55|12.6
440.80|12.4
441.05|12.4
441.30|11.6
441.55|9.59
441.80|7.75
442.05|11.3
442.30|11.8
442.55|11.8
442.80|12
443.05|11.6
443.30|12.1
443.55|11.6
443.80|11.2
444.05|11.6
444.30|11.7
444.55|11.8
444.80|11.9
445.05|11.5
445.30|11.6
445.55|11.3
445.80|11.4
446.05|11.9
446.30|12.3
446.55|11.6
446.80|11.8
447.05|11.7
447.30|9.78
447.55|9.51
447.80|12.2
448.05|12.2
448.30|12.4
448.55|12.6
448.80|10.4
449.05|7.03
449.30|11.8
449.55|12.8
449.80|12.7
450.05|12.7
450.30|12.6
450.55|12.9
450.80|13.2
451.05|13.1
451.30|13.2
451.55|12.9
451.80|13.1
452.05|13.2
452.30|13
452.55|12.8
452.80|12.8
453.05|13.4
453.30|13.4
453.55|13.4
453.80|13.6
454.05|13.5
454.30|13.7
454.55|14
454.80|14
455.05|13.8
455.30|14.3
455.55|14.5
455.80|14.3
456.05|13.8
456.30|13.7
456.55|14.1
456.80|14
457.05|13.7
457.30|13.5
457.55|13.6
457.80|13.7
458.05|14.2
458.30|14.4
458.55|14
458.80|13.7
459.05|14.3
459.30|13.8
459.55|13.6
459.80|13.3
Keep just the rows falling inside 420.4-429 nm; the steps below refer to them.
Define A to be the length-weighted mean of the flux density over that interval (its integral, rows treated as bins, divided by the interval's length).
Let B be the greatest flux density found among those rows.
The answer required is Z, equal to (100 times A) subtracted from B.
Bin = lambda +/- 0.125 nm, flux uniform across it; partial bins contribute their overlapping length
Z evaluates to -1239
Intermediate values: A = 12.5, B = 13.6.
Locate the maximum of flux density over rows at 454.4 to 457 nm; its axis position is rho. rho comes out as 455.55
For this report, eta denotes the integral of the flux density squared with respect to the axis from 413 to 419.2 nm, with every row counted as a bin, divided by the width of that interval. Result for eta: 174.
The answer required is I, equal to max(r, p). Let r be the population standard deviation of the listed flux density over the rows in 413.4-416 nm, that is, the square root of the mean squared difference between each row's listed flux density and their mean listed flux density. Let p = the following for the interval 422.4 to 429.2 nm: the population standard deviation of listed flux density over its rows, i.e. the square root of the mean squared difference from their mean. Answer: 0.5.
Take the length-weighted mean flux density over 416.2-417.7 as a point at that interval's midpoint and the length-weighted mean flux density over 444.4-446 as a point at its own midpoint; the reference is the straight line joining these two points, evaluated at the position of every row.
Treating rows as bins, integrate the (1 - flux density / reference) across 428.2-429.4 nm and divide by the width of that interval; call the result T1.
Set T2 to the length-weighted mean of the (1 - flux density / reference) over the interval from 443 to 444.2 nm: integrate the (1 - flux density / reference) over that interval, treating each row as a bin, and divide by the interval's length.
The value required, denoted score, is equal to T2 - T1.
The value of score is 0.07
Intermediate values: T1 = -0.07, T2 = 0.00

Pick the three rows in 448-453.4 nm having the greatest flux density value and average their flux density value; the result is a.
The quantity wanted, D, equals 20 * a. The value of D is 267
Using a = 13.3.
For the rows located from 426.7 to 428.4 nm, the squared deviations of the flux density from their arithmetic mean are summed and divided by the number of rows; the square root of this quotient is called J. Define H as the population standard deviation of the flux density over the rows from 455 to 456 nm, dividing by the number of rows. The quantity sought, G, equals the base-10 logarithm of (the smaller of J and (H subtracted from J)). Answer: -1.4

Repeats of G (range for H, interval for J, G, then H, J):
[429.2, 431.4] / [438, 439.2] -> -0.4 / 0.22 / 0.65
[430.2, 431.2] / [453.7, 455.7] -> -0.7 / 0.13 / 0.32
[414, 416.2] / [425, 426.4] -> -0.6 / 0.35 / 0.62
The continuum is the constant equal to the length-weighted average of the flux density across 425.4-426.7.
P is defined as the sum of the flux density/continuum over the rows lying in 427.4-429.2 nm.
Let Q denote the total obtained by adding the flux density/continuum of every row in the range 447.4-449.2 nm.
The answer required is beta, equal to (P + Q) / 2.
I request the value 6.57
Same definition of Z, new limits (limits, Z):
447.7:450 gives -1147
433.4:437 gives -1197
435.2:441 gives -1223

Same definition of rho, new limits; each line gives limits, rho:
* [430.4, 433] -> 430.55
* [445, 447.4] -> 446.30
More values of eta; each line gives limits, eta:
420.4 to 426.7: 153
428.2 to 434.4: 152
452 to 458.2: 188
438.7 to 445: 140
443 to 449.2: 131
